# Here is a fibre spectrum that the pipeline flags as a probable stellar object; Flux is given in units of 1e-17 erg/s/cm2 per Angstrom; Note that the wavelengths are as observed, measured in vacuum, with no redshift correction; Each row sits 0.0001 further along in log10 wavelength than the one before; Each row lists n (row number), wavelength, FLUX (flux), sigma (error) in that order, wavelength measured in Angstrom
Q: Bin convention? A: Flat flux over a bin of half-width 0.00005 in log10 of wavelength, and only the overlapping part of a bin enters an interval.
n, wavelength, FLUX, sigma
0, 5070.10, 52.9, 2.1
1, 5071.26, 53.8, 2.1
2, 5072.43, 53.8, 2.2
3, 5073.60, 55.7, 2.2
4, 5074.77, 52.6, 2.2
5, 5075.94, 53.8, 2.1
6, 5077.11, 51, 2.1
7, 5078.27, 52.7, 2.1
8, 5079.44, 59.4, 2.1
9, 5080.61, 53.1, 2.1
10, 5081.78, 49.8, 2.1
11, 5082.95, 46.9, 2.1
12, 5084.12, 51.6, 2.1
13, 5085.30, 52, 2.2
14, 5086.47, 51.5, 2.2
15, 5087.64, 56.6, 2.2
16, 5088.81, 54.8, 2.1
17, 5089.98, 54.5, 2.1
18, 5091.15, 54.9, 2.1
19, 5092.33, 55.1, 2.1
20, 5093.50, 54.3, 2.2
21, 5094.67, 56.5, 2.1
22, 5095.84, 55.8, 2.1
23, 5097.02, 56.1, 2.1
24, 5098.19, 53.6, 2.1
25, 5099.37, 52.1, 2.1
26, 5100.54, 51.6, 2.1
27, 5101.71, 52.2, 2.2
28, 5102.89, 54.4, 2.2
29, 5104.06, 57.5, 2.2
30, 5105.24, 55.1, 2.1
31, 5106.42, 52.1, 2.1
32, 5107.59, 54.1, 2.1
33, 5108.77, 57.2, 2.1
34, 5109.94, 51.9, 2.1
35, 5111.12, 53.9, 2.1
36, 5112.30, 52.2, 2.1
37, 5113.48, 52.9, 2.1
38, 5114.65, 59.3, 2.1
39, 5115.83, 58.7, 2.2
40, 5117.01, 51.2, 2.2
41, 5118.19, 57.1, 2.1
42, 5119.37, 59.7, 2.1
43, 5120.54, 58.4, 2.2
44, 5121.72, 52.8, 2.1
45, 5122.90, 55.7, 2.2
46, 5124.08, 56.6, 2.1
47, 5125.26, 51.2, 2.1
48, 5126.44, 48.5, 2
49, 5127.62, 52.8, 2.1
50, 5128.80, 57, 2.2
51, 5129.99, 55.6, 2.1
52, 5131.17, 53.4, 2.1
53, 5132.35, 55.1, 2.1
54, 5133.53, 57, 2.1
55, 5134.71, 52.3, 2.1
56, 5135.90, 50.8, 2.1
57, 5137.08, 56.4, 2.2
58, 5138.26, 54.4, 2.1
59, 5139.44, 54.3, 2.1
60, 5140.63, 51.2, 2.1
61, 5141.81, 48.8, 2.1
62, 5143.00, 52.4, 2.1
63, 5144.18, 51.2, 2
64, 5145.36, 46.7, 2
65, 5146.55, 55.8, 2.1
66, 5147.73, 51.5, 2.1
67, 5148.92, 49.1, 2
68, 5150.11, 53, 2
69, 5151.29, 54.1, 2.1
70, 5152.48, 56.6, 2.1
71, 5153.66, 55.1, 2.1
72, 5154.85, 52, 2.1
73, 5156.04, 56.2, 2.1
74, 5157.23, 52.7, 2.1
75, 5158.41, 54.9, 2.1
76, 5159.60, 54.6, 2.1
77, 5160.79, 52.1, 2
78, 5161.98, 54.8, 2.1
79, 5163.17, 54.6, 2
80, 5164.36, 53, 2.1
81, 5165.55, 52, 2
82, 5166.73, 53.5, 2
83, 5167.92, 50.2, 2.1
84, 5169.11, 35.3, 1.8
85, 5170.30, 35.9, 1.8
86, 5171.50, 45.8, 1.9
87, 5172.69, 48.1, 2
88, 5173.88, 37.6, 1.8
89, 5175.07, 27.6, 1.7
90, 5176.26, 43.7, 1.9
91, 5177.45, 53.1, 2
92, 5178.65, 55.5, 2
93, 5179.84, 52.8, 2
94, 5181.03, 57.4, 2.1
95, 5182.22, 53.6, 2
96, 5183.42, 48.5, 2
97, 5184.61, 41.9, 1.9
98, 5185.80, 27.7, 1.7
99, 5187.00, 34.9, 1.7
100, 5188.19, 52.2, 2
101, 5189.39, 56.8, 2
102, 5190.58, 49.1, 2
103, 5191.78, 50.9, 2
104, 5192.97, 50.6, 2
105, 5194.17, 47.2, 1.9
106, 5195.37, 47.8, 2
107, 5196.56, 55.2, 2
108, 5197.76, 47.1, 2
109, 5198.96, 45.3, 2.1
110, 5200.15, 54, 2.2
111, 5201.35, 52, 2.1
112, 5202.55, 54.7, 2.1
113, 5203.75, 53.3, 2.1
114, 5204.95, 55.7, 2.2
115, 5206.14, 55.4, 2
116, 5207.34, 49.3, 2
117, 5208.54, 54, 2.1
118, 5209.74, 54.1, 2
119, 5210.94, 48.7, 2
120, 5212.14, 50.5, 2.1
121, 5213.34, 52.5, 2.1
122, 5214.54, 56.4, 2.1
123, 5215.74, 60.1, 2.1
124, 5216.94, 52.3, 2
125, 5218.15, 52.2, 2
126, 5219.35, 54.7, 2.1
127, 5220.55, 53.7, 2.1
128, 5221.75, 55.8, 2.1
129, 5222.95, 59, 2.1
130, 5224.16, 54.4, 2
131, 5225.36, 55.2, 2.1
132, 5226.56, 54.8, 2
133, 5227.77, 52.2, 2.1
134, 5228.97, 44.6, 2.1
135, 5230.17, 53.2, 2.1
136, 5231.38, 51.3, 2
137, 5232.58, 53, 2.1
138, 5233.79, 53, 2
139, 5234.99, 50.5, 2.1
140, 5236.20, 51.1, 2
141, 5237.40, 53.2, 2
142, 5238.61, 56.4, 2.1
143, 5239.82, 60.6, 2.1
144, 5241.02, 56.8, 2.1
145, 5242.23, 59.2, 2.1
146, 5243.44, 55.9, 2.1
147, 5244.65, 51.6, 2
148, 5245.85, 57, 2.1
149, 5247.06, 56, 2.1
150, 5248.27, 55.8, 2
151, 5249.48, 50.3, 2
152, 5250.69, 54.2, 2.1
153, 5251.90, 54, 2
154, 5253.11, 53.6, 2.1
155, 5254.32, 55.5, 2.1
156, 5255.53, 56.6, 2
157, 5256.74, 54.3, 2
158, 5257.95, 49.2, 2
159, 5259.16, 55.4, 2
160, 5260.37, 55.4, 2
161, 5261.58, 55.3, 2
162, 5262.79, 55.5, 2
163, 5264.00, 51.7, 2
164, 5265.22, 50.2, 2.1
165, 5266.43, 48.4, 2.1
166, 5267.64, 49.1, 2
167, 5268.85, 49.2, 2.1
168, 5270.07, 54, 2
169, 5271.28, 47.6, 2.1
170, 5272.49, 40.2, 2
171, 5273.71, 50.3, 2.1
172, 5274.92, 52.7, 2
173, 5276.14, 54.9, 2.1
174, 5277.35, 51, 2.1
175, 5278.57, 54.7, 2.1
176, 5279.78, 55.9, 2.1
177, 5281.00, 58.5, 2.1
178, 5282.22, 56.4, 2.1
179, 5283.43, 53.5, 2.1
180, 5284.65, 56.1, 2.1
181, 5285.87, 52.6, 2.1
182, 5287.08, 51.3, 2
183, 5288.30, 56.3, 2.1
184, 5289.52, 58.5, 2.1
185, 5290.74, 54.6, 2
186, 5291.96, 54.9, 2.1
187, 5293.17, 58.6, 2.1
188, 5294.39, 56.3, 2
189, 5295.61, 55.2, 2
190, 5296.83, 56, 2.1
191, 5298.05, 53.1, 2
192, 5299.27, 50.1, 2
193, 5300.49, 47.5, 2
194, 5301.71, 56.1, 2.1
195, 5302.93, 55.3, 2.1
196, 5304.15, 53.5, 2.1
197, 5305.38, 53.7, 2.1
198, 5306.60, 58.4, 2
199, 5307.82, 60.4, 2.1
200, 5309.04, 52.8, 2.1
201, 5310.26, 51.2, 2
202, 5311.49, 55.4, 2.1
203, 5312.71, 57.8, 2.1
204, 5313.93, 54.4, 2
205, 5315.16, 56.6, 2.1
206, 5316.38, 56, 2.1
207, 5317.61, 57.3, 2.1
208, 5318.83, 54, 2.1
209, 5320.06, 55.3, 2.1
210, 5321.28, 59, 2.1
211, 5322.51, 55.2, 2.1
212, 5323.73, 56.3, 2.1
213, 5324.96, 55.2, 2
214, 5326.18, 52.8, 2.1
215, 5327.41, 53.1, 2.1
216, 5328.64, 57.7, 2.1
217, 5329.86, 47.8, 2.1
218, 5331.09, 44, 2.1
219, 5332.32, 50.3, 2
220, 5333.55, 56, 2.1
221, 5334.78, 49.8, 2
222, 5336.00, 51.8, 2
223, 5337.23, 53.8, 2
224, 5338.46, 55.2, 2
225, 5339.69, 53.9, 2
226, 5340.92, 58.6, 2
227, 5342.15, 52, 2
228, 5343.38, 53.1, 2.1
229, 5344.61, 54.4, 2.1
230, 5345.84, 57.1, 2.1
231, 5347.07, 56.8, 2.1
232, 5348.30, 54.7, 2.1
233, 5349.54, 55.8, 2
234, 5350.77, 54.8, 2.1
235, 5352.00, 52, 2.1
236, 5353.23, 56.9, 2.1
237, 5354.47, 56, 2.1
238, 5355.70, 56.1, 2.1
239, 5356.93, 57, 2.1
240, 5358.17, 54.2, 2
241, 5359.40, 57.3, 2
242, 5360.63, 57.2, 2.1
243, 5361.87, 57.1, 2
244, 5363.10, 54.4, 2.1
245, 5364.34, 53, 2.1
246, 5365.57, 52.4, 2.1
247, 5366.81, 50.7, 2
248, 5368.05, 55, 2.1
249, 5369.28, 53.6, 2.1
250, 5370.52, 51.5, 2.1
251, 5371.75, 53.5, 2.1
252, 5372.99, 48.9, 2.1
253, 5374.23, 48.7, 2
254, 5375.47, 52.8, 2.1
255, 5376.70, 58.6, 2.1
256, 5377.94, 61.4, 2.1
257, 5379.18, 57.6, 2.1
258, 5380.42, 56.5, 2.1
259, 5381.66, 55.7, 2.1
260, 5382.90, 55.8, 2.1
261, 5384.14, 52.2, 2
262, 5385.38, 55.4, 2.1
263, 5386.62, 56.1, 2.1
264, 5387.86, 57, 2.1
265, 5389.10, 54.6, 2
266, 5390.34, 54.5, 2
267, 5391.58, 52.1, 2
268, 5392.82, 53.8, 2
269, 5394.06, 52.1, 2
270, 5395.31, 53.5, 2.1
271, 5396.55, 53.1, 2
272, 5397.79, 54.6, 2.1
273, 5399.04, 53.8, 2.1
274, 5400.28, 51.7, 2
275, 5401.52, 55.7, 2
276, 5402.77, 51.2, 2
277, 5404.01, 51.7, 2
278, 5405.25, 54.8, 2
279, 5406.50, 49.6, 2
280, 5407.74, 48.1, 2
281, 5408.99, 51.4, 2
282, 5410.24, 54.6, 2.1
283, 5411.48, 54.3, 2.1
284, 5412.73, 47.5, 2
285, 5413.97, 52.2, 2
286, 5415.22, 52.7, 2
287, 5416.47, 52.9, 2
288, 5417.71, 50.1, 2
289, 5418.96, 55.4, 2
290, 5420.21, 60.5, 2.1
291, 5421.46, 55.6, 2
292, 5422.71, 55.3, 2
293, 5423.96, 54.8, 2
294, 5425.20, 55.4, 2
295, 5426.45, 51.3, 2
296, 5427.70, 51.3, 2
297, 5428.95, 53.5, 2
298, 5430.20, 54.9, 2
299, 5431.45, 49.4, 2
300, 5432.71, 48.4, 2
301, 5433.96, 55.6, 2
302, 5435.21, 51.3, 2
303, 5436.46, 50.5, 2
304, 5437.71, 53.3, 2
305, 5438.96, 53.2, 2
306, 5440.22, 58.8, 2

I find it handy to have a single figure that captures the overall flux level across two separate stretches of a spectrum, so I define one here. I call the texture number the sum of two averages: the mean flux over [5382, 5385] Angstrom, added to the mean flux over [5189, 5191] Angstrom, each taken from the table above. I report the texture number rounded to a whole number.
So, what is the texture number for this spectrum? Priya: 107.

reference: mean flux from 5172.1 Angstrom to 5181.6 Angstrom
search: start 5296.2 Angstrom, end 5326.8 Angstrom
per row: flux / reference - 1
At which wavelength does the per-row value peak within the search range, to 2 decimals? 5307.82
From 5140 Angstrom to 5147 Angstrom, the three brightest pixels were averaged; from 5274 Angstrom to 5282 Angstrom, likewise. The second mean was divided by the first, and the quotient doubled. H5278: 2.12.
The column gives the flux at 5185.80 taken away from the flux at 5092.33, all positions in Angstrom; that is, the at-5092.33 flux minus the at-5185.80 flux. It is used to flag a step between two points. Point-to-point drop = 27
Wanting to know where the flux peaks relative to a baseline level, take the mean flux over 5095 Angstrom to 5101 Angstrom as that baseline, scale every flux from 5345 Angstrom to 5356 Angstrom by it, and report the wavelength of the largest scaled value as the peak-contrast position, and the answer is 5345.84 Angstrom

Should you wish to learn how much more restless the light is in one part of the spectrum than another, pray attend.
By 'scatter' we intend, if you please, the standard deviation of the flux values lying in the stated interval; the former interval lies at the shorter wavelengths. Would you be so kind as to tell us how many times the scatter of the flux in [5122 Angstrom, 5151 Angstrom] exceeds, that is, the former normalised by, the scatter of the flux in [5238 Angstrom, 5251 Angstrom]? 1.0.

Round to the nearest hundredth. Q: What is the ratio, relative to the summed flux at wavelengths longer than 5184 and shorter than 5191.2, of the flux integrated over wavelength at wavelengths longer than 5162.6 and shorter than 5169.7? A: 1.35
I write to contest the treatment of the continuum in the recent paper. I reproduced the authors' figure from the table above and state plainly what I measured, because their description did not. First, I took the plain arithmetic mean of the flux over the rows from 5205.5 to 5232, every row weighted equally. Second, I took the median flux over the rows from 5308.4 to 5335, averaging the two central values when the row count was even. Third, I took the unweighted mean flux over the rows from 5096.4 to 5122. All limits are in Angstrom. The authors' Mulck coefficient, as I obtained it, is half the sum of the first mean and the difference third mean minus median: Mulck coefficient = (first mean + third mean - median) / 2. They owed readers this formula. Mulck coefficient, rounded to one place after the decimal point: 26.5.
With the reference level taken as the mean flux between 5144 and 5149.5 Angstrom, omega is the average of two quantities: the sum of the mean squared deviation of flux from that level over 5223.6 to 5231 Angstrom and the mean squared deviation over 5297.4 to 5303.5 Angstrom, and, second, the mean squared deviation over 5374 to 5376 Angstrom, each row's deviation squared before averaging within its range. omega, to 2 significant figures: 16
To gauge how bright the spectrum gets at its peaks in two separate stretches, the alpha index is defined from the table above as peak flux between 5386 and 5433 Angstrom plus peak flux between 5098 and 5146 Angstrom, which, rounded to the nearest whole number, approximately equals 120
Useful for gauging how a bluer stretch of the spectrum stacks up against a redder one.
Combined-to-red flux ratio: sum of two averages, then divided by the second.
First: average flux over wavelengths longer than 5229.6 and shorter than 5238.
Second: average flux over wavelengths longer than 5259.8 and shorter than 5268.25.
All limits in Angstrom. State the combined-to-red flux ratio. 2.00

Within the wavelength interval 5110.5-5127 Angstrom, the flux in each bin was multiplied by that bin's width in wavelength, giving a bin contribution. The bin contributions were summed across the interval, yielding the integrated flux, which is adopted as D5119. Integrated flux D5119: 905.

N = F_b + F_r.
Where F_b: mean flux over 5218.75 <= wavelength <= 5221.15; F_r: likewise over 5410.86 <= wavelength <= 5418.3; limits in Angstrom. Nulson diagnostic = 106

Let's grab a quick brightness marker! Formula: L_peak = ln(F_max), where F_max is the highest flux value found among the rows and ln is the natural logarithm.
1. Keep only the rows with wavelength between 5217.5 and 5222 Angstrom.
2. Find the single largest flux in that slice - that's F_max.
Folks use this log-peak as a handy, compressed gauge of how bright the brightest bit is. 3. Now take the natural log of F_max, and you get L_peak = 4.02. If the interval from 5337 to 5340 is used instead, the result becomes 4.01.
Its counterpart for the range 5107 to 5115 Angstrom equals 4.08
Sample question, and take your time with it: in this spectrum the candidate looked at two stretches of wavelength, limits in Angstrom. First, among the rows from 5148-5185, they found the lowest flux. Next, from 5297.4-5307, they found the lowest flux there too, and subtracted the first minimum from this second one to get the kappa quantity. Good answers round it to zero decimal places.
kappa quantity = 20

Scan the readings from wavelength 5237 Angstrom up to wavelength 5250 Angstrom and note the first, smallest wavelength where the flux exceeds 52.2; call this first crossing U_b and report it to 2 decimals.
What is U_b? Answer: 5237.40 Angstrom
